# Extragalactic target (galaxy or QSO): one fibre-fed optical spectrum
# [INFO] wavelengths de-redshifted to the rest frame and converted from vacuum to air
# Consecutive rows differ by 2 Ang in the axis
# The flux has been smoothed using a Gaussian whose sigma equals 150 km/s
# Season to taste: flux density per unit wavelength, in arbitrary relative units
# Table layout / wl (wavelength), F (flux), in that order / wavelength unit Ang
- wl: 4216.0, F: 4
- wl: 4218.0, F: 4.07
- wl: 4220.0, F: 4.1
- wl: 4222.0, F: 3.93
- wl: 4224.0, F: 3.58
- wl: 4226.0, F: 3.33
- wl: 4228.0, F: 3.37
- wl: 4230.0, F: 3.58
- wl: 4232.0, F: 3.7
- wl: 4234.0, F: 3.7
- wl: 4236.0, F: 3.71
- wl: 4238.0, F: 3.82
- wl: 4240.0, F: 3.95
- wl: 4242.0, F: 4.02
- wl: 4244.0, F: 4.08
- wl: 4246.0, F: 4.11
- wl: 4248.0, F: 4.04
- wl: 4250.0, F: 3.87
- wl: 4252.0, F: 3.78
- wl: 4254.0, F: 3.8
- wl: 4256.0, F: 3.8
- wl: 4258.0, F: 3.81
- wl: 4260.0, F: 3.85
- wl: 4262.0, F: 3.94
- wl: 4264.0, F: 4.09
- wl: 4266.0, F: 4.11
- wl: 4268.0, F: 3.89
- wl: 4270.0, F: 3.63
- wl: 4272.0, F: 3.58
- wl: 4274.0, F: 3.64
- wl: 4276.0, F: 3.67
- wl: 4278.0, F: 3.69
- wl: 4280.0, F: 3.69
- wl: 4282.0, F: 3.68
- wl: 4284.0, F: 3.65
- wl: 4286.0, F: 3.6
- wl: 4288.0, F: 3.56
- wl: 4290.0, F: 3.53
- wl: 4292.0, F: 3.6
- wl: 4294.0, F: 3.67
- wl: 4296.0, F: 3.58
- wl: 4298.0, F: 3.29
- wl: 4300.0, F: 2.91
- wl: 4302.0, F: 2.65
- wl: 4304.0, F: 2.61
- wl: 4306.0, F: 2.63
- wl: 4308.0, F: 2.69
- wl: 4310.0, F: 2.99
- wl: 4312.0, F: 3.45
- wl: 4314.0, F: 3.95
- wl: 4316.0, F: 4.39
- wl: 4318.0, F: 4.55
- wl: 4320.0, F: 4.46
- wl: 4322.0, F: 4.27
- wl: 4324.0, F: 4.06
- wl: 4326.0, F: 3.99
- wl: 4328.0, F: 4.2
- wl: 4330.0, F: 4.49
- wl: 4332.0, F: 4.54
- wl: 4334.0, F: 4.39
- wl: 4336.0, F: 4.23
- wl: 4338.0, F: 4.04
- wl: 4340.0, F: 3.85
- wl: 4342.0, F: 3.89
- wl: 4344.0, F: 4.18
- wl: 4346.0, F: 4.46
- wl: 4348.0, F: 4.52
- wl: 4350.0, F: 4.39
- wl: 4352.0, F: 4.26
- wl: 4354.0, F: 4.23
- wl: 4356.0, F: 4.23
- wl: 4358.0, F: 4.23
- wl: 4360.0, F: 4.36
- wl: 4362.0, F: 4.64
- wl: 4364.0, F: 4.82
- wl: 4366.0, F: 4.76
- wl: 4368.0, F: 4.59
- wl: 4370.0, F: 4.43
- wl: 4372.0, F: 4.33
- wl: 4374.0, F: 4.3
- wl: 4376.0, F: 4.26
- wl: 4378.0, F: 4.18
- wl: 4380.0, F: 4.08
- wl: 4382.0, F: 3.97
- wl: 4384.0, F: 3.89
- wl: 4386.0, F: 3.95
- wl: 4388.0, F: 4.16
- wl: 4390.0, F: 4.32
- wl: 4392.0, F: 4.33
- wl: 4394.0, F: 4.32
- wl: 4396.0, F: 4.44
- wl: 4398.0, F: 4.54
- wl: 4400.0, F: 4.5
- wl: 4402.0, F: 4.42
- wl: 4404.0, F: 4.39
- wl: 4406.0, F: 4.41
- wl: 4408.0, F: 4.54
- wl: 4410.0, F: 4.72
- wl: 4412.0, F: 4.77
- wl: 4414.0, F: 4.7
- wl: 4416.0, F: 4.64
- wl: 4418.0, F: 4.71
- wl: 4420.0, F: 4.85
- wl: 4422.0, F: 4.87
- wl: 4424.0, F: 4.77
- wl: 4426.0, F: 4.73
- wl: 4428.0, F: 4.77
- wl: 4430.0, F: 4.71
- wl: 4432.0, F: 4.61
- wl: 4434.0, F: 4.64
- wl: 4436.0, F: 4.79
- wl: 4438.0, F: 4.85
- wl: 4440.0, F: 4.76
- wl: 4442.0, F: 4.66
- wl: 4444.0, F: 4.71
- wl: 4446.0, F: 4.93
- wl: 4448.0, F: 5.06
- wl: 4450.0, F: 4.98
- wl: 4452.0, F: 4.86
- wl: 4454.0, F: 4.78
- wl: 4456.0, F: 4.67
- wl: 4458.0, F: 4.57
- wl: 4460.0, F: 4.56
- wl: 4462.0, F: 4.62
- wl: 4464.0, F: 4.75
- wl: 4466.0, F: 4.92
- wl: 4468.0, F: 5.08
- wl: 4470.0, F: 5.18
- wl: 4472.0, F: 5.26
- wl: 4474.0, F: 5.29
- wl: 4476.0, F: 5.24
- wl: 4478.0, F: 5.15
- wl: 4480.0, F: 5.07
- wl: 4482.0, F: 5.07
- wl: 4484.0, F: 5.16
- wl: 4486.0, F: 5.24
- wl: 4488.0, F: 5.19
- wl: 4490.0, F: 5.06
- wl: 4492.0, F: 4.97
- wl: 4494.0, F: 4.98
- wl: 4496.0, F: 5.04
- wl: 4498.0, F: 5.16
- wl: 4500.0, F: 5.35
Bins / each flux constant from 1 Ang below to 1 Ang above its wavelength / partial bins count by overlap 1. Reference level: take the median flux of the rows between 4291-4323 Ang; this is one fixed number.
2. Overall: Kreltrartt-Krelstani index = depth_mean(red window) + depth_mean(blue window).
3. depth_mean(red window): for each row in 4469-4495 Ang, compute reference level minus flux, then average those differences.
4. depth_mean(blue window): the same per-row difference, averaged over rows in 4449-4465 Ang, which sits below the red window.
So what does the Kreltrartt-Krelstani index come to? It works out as -2.8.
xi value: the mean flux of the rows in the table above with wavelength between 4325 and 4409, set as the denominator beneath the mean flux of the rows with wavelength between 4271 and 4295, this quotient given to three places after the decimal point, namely 0.842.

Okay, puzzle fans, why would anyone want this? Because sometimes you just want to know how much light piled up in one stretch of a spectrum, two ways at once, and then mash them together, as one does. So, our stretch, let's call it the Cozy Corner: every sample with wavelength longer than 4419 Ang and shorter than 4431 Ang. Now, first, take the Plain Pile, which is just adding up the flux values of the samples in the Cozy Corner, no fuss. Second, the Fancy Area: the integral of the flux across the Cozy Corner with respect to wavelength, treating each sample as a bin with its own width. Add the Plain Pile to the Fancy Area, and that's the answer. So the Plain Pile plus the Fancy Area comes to 86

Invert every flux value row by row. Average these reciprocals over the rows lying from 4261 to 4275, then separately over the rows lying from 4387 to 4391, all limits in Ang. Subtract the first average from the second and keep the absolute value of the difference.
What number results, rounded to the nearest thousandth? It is 0.025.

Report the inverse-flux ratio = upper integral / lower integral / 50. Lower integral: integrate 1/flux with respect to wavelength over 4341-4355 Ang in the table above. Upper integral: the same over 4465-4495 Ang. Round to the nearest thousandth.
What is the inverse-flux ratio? 0.036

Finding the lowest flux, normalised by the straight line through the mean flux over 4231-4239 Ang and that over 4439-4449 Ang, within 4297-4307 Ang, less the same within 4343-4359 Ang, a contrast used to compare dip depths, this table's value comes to -0.33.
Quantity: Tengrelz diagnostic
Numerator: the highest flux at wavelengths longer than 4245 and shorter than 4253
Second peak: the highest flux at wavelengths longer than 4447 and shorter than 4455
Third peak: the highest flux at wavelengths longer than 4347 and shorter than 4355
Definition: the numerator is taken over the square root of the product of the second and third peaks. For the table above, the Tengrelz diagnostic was 0.86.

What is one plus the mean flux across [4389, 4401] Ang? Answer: 5.4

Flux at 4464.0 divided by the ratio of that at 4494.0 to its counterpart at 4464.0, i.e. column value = 4.5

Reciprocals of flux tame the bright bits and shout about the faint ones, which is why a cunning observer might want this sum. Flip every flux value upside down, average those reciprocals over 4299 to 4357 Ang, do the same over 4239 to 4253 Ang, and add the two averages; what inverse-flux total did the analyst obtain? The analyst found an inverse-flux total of 0.516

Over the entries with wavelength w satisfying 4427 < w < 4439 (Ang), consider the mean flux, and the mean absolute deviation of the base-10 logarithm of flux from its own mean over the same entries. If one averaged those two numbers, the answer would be 2.37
